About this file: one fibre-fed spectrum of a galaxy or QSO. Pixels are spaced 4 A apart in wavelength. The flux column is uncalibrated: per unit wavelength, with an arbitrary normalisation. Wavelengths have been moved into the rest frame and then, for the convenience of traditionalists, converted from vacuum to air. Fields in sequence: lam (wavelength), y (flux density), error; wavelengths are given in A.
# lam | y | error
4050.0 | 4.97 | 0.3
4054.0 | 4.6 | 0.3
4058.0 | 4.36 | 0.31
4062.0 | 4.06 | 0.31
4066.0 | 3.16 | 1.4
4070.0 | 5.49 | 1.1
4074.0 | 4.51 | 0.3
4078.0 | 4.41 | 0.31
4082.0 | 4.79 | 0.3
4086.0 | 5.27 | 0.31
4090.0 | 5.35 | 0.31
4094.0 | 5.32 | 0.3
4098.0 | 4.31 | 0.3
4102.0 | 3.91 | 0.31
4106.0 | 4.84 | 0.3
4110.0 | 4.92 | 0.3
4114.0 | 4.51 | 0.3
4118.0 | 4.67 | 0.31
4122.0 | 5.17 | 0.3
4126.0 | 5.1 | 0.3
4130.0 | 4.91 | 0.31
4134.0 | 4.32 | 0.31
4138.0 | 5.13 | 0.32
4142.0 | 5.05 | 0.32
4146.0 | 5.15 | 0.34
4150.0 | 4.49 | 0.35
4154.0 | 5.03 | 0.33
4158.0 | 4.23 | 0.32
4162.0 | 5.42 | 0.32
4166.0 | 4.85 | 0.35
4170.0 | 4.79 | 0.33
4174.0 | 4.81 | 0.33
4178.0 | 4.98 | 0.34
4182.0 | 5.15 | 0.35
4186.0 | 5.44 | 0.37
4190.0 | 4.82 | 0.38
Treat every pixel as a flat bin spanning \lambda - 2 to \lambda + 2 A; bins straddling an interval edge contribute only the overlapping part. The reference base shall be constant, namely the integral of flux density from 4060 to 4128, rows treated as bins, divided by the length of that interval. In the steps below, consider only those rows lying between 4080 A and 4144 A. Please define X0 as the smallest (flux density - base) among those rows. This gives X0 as -0.78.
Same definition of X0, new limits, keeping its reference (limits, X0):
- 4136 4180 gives -0.46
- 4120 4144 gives -0.37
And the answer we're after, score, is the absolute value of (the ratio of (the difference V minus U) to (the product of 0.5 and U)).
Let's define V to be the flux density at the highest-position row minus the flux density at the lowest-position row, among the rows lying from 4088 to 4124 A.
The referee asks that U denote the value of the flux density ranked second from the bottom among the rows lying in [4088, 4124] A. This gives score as 2.1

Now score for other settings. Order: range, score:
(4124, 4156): 2.0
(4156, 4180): 1.7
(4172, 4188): 1.7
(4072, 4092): 1.6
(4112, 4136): 2.1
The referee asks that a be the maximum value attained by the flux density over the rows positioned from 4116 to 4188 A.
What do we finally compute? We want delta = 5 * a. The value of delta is 27.2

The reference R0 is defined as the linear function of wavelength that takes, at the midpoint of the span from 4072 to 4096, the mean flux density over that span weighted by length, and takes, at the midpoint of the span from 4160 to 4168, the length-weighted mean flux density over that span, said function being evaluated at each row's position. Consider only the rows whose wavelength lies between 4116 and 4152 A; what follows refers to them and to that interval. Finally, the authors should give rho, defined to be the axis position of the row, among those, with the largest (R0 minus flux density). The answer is 4134.0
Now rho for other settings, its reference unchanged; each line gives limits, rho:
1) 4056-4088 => 4066.0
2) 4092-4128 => 4102.0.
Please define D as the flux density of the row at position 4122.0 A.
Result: 5.17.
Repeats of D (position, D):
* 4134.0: 4.32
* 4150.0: 4.49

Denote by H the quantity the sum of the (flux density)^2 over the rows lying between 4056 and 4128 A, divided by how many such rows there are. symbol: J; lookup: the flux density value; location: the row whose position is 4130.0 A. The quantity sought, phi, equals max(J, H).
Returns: 22.2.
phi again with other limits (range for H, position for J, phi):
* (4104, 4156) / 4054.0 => 23.8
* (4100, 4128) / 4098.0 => 22.5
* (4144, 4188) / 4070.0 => 24.5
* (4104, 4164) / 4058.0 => 23.8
